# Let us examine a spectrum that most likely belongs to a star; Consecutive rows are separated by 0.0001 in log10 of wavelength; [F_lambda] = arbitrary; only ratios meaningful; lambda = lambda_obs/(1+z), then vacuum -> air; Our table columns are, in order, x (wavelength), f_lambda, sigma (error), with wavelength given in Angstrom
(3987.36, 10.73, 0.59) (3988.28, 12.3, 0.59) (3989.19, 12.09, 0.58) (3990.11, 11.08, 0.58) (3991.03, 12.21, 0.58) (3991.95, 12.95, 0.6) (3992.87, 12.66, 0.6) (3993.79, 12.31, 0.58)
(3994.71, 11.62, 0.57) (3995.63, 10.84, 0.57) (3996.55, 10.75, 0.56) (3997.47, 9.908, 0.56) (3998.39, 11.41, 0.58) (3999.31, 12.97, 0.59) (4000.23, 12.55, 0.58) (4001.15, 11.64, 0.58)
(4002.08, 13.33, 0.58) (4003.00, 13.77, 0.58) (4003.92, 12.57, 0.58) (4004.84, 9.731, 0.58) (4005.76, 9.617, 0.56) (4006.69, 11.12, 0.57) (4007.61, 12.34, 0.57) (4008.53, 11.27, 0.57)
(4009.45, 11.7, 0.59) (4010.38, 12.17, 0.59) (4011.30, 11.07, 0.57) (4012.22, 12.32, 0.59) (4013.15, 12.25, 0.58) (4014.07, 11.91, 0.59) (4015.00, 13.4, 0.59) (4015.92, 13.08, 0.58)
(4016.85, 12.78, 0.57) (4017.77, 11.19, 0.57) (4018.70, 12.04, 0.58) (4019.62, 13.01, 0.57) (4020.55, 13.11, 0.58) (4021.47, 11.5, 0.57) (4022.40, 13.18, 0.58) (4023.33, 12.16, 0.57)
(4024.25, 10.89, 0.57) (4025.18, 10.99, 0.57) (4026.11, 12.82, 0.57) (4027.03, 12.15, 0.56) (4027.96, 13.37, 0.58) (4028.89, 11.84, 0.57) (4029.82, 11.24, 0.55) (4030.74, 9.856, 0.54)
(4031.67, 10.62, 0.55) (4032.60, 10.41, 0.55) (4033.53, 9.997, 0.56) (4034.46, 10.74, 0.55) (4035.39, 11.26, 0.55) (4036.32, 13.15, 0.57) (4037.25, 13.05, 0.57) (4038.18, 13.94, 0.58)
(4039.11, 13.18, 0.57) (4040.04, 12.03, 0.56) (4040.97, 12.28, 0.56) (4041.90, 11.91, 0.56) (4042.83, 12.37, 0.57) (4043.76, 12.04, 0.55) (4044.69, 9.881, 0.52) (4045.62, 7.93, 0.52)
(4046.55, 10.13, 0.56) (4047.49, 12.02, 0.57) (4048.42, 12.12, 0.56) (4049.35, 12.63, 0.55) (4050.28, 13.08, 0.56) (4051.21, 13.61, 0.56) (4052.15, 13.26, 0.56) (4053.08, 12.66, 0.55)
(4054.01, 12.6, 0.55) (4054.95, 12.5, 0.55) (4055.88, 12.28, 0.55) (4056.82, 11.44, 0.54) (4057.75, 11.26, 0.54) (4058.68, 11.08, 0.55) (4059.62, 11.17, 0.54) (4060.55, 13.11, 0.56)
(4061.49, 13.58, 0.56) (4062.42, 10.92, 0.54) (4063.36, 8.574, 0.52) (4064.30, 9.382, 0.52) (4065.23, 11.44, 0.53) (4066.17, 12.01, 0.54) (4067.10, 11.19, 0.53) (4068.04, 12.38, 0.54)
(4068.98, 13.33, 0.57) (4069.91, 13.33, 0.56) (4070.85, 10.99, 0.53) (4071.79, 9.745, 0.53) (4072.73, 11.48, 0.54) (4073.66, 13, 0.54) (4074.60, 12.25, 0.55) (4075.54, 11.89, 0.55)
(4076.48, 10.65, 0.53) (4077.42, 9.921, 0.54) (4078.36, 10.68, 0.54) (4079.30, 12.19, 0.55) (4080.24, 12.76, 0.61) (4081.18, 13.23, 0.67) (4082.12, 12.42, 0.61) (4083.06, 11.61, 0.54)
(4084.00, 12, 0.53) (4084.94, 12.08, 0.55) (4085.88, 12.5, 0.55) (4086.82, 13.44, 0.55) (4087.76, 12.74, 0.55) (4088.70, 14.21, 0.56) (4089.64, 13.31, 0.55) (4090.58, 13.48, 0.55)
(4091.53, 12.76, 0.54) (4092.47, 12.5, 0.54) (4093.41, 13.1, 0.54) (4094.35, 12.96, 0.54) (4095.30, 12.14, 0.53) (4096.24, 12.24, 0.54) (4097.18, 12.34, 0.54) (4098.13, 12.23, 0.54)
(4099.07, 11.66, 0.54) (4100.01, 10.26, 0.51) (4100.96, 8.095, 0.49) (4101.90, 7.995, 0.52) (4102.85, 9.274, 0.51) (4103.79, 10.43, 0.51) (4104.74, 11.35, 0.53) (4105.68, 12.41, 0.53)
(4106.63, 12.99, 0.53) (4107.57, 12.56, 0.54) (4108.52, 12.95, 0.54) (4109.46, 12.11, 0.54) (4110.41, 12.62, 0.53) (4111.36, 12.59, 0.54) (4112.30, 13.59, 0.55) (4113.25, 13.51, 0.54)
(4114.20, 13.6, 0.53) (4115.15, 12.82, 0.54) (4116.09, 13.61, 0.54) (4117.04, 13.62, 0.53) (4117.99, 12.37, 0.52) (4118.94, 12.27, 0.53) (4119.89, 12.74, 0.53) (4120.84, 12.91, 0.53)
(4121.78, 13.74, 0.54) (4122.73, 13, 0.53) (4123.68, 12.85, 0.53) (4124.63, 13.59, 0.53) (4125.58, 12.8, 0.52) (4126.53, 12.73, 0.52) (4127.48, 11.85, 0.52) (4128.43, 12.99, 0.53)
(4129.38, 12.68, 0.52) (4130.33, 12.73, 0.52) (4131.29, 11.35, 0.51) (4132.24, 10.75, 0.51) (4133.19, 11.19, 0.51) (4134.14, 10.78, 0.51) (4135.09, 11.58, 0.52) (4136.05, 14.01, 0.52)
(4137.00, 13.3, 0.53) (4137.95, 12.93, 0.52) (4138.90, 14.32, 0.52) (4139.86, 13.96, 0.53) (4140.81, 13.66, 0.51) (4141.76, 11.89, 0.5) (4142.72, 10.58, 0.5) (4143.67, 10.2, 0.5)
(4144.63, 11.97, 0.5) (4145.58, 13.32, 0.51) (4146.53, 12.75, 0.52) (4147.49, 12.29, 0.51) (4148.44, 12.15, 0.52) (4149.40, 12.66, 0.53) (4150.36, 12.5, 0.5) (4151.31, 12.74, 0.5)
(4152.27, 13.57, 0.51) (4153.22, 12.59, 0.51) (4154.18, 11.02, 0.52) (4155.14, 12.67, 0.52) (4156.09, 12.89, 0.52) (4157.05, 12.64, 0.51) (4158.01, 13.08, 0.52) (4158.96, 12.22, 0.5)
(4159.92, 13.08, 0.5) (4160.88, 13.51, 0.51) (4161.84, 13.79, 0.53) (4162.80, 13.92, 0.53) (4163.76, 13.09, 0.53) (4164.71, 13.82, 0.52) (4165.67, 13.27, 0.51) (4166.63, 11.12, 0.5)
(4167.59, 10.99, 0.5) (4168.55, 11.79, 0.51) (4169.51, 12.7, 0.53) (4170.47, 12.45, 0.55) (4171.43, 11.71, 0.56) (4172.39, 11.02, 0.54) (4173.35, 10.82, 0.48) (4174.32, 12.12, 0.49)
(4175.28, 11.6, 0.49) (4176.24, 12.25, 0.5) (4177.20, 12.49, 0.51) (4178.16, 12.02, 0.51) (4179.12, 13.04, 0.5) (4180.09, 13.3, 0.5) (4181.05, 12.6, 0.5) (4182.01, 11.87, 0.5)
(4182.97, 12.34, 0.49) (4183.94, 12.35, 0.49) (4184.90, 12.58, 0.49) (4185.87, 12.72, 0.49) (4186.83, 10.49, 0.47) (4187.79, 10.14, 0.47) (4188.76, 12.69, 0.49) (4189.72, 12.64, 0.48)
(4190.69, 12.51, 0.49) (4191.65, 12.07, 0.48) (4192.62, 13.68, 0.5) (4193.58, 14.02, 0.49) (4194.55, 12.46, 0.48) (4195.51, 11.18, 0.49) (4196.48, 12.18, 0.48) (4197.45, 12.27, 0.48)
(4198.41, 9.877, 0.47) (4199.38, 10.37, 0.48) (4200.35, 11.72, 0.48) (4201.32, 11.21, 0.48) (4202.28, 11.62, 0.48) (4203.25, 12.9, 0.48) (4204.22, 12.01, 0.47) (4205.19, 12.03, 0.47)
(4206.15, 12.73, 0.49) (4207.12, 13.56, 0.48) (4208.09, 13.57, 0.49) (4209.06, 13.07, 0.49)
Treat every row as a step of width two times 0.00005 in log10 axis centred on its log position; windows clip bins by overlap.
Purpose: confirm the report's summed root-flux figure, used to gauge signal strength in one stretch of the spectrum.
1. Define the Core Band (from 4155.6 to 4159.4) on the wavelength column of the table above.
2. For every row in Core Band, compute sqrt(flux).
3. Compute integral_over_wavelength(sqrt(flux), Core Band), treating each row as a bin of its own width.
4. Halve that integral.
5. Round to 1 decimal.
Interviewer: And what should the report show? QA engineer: 6.8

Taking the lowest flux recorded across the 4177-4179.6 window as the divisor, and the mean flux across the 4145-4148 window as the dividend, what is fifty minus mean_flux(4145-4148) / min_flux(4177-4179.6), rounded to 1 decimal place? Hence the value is 48.9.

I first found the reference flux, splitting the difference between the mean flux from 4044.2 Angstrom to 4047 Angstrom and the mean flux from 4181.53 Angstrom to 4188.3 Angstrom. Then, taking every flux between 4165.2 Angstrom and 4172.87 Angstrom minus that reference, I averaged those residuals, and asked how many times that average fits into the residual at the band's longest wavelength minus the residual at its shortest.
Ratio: -1.7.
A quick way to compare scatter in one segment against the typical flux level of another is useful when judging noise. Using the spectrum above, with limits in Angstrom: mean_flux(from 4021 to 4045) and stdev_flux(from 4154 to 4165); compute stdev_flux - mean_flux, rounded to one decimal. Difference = -11.0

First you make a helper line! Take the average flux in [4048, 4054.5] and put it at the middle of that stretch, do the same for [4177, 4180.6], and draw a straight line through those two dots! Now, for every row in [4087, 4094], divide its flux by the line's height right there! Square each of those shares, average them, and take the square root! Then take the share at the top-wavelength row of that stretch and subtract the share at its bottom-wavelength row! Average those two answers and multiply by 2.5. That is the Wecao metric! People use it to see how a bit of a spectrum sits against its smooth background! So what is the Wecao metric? 1.32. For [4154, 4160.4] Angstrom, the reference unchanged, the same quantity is 1.43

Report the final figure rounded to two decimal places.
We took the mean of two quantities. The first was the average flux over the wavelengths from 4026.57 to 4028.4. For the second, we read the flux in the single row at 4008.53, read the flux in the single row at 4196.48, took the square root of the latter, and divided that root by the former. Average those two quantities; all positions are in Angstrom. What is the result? 6.53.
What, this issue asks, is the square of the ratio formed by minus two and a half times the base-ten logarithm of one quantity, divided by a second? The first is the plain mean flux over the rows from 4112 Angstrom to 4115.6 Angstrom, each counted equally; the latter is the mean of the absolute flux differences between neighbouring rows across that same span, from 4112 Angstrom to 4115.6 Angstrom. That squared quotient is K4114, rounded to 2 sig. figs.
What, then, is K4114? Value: 79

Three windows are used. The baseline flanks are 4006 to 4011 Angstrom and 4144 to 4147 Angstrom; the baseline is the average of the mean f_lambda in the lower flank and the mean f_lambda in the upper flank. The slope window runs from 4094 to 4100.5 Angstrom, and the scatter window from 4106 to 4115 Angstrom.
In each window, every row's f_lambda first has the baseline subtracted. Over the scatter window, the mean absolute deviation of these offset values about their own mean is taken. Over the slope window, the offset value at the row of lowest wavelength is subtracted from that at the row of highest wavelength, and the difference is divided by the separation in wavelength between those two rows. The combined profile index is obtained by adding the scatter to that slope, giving -0.05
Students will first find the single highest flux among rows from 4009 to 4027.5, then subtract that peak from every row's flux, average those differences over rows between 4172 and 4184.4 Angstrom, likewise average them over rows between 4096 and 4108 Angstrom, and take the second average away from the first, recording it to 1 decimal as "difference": 1.1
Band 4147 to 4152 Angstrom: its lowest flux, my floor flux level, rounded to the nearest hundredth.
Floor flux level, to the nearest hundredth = 12.15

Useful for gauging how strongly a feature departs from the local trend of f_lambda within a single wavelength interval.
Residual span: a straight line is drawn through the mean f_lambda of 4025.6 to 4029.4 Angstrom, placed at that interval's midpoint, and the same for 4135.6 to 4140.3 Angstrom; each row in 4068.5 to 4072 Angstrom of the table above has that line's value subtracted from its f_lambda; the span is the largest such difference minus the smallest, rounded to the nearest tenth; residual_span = 3.6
